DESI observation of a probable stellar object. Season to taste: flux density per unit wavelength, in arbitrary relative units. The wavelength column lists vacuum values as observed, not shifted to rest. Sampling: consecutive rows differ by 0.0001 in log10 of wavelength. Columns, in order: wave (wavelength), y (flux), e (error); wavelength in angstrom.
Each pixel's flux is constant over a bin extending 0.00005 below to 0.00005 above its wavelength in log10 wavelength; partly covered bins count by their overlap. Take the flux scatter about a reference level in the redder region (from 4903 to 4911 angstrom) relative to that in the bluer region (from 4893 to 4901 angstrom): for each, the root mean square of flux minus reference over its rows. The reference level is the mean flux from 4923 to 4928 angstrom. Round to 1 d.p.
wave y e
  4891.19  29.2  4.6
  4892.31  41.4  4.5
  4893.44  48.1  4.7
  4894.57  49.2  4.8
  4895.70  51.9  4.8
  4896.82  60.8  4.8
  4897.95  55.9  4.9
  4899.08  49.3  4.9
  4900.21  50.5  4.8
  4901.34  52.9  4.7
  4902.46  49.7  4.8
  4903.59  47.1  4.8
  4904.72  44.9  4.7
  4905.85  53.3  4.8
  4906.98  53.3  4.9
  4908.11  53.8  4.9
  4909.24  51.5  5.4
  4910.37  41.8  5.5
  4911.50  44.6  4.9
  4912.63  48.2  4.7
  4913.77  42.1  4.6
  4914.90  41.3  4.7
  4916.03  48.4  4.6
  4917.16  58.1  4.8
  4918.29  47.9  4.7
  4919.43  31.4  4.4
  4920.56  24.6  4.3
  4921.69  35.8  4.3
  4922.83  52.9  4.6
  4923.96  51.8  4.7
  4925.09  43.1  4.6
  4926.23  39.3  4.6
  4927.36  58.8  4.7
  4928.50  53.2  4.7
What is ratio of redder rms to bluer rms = 0.8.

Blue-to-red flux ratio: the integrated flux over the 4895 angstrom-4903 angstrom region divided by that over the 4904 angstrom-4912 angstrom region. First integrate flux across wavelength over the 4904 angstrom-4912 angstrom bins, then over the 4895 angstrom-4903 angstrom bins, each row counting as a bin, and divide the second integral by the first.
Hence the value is 1.08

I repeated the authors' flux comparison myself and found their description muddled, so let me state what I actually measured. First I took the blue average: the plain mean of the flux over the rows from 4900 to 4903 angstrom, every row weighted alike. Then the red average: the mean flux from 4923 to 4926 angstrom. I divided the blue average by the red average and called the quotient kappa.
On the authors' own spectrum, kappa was 1.08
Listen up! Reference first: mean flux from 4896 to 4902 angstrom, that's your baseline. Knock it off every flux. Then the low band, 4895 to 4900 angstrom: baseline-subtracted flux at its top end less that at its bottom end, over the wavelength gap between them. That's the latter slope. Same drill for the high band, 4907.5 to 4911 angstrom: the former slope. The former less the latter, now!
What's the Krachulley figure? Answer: -4.5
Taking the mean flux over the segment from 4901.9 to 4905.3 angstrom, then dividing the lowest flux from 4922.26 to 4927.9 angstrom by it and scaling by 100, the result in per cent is 83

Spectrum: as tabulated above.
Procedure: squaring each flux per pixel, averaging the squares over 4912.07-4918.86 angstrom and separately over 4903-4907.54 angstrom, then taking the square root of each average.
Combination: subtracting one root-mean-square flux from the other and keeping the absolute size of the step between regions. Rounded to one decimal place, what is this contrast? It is 1.8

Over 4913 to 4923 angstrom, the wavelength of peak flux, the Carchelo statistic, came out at 4917.16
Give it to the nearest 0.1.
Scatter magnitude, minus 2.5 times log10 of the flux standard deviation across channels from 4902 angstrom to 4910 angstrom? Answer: -1.3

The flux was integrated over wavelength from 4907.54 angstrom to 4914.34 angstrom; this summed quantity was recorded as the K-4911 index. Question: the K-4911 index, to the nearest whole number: 319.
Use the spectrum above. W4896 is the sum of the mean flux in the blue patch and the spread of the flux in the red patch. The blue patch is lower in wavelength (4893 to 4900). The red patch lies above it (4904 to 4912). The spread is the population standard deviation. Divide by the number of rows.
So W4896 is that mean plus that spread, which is 57.2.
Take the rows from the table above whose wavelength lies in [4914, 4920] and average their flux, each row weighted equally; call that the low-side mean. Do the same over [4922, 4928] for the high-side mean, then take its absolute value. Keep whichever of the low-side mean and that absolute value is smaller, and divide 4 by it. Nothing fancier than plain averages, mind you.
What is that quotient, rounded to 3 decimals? 0.088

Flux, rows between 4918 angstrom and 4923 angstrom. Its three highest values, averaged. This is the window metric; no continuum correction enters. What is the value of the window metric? 45.5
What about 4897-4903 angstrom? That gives 53.1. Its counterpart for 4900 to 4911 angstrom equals 53.5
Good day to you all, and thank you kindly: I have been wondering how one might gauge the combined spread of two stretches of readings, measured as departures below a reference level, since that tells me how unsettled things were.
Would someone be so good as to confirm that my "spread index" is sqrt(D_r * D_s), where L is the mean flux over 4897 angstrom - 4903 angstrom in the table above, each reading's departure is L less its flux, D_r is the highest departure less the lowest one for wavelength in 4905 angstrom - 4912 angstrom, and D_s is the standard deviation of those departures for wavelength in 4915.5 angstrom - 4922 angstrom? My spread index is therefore 12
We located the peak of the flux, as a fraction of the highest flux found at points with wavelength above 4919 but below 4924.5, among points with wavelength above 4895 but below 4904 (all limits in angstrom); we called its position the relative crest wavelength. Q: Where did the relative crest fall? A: 4896.82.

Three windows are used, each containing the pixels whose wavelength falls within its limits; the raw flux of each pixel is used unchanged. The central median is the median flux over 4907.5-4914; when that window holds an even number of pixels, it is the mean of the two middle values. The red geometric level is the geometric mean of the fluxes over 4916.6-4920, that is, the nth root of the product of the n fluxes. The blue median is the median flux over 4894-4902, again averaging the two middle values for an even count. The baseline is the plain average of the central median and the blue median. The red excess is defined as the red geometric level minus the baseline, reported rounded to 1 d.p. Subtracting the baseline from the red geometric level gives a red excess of -4.8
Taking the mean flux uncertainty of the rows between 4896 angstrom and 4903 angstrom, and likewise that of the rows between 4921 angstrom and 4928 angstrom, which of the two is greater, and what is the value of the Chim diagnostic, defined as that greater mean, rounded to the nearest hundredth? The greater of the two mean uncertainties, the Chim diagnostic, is 4.82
